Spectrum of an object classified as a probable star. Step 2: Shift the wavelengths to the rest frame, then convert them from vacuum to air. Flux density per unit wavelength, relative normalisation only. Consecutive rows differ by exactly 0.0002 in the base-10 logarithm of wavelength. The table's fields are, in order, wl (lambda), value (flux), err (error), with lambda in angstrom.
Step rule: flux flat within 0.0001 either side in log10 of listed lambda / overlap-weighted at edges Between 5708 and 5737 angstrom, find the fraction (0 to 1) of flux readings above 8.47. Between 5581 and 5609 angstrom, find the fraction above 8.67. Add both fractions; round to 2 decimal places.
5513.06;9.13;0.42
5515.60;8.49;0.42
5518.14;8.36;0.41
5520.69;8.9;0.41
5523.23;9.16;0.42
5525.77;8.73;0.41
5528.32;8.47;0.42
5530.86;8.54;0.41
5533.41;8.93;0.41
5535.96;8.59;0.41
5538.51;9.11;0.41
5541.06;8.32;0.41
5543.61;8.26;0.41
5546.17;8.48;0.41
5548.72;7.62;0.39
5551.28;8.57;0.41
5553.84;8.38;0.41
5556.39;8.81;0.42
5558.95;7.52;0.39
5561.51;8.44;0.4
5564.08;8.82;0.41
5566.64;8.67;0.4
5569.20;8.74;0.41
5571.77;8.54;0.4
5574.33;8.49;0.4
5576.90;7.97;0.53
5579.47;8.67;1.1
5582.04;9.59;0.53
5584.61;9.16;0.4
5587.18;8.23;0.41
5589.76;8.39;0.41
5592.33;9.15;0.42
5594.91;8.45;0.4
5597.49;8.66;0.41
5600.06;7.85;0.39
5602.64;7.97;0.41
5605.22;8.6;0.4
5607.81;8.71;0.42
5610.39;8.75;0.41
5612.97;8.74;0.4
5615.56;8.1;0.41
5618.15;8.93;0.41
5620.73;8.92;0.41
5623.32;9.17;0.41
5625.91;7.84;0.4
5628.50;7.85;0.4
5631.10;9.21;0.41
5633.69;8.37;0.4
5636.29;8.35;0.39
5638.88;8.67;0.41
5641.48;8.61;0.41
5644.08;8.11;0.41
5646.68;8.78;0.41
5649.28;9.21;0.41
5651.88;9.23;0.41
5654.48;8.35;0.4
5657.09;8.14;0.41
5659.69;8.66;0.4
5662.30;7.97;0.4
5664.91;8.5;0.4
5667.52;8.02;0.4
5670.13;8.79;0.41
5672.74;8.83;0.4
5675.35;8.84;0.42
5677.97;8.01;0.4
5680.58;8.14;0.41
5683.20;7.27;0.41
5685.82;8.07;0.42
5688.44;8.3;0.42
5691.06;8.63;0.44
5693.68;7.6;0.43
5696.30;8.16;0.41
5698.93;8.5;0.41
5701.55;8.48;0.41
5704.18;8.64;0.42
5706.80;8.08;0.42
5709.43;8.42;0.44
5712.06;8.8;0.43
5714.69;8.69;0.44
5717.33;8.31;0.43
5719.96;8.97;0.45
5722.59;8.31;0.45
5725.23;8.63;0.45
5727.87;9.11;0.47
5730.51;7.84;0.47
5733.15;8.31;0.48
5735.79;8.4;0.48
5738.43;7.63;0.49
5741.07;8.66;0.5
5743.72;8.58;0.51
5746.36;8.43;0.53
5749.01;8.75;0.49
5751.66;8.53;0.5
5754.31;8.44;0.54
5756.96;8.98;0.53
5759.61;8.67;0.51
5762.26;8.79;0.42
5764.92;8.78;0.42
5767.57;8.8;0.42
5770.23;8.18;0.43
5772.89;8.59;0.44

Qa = 0.82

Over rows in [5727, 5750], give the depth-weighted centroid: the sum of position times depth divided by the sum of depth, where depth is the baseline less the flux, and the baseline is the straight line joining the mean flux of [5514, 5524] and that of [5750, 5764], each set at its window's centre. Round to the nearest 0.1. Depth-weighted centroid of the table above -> 5737.2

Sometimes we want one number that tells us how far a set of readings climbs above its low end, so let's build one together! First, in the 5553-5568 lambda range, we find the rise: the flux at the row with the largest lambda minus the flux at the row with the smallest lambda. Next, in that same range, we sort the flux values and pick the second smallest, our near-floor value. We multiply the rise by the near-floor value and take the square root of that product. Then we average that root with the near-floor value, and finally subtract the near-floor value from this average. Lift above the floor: -3.4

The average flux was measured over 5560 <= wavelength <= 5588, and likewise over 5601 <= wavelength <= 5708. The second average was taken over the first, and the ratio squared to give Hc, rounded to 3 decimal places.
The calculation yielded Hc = 0.949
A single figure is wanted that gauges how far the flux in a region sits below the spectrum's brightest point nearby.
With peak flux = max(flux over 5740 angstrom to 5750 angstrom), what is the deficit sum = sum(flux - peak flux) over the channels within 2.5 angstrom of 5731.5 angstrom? -1.35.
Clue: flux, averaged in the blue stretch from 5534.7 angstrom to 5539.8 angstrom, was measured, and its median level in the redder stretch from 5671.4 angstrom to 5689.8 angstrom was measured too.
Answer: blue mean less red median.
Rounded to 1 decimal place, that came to 0.7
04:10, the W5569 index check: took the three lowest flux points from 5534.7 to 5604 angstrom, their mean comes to 7.7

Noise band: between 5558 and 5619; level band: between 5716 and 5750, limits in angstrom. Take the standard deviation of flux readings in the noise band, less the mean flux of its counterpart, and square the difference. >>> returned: 64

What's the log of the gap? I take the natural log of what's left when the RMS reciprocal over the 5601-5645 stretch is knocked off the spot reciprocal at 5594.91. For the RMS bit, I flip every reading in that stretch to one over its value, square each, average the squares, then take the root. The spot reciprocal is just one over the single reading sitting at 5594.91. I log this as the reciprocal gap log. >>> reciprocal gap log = -7.4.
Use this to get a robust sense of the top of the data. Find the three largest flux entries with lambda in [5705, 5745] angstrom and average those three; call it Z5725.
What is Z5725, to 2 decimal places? 8.96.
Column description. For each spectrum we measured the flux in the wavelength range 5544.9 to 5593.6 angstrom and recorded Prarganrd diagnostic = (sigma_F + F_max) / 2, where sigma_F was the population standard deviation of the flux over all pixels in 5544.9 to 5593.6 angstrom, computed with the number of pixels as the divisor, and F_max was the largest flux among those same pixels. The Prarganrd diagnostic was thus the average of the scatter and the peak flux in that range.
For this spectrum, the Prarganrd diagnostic 5.04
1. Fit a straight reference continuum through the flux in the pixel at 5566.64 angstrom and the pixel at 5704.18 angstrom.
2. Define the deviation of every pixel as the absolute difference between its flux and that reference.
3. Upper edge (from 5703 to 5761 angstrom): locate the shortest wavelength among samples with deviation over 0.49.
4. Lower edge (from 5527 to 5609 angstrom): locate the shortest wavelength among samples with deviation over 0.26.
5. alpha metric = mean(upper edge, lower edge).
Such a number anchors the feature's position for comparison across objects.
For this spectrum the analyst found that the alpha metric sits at 5622.7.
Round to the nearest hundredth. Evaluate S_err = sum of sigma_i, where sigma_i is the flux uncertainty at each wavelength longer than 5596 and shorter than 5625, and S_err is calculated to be 4.48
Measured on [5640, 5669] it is 4.46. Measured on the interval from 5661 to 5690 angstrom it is 4.49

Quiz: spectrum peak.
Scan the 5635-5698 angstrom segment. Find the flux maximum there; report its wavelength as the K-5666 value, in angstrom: 5651.88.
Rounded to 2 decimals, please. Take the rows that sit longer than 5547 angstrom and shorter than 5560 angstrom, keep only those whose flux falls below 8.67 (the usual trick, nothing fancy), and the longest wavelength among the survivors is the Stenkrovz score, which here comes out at 5558.95 angstrom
